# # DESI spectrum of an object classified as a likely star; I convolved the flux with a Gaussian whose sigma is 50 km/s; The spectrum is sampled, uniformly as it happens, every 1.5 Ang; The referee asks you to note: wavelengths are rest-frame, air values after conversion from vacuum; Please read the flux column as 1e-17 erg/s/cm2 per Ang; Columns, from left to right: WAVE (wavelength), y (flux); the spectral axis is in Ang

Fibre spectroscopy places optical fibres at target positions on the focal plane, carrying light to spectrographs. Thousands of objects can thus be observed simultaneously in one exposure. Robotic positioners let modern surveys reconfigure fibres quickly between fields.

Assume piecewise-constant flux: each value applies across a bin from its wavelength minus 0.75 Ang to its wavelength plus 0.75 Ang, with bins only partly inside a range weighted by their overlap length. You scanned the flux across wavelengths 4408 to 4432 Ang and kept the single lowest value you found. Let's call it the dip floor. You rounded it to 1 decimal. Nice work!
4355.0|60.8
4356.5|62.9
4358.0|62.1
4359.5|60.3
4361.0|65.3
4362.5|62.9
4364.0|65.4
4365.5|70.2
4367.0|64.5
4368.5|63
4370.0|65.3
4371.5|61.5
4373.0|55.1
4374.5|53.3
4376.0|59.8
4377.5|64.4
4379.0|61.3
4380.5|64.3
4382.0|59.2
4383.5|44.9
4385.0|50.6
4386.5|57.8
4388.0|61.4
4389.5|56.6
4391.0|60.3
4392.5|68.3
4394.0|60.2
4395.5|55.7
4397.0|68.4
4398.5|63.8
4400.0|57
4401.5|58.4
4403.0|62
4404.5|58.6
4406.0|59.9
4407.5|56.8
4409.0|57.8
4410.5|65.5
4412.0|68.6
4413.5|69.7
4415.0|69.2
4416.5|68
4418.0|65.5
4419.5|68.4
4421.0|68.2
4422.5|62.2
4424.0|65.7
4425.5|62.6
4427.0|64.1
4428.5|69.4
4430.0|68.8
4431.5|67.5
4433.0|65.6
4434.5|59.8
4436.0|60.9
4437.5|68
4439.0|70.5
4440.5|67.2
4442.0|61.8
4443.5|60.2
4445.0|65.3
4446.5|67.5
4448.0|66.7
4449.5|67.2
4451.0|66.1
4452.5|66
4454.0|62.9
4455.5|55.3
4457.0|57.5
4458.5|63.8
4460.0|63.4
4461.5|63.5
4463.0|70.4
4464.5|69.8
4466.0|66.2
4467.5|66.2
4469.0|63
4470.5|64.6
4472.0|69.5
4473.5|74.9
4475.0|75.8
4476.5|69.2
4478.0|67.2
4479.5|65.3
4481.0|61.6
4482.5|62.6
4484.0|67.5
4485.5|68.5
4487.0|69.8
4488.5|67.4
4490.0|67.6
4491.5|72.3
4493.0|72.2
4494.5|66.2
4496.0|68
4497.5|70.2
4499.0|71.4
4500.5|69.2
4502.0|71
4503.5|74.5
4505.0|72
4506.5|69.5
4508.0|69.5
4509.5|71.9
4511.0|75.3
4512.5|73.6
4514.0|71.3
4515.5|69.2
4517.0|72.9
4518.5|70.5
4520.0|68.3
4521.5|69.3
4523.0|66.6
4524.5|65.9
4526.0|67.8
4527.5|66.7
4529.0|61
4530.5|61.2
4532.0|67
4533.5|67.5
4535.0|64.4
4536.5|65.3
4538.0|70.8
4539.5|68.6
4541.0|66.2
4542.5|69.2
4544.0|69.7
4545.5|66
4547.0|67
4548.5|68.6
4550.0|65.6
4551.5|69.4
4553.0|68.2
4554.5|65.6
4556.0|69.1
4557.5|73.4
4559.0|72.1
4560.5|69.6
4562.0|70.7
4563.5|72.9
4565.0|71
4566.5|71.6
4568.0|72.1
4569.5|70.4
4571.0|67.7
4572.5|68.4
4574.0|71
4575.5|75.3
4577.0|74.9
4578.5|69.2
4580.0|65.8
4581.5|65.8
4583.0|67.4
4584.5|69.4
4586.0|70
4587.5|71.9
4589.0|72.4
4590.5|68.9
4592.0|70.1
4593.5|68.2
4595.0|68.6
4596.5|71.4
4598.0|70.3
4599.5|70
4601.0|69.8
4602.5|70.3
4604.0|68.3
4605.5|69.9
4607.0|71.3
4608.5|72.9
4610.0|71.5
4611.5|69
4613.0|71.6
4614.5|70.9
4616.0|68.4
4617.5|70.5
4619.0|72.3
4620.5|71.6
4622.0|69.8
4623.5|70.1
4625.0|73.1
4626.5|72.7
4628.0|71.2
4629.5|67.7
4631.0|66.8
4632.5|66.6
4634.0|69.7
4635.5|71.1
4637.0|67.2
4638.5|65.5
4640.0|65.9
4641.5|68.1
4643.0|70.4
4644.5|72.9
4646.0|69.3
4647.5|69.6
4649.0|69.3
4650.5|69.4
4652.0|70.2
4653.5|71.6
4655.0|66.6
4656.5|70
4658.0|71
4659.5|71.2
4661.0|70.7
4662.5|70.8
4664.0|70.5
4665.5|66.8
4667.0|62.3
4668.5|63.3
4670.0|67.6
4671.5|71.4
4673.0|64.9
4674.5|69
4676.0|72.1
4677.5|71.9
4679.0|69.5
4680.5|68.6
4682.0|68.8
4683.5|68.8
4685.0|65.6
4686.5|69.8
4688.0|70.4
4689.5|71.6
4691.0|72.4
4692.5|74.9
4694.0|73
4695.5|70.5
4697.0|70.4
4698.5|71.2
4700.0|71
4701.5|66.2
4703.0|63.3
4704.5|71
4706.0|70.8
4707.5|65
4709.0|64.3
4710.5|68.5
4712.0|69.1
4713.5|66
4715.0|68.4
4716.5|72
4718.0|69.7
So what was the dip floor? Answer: 57.8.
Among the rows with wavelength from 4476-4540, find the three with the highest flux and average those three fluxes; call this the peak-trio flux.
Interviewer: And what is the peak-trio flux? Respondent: 74.5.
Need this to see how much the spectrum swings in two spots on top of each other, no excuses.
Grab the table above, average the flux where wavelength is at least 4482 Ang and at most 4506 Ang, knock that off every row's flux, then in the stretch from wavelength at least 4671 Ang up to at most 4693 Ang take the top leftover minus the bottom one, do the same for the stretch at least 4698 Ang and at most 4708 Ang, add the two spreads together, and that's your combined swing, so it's 18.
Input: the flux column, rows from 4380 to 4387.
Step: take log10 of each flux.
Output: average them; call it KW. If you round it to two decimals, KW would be 1.74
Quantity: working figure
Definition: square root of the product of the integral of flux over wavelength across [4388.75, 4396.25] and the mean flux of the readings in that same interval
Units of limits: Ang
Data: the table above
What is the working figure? 165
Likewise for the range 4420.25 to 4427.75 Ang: 177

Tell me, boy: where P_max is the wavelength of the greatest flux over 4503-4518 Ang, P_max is 4511.0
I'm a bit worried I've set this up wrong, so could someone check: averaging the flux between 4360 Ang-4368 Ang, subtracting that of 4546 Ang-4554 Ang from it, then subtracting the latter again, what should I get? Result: -69.9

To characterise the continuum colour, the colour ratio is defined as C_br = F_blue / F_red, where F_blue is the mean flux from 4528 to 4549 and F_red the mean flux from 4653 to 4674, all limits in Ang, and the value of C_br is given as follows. 0.97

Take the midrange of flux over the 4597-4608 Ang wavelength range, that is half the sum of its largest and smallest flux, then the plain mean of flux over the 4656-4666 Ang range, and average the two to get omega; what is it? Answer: 70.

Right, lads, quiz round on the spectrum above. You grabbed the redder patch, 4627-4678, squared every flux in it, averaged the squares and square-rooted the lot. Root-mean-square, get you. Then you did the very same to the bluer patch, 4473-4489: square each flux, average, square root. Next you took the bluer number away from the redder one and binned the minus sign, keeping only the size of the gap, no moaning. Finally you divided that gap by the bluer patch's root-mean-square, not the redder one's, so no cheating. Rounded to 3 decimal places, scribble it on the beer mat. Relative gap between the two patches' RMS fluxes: 0.010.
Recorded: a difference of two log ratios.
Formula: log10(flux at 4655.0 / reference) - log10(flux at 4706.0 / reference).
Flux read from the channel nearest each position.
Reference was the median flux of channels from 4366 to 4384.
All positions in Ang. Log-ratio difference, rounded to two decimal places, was -0.03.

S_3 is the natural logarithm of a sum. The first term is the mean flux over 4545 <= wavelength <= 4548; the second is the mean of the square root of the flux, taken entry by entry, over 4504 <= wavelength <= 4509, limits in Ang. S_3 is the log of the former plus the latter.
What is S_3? 4.32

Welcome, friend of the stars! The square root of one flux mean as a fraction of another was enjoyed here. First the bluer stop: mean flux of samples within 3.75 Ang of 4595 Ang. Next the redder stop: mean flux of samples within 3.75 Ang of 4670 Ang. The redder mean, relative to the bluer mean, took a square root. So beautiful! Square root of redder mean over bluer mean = 0.97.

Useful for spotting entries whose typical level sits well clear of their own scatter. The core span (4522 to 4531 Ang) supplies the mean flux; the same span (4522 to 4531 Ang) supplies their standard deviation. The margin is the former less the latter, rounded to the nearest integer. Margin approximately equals 62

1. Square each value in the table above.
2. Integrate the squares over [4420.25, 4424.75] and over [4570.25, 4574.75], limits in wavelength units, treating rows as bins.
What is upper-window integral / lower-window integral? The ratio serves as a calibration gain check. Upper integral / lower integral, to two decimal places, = 1.11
